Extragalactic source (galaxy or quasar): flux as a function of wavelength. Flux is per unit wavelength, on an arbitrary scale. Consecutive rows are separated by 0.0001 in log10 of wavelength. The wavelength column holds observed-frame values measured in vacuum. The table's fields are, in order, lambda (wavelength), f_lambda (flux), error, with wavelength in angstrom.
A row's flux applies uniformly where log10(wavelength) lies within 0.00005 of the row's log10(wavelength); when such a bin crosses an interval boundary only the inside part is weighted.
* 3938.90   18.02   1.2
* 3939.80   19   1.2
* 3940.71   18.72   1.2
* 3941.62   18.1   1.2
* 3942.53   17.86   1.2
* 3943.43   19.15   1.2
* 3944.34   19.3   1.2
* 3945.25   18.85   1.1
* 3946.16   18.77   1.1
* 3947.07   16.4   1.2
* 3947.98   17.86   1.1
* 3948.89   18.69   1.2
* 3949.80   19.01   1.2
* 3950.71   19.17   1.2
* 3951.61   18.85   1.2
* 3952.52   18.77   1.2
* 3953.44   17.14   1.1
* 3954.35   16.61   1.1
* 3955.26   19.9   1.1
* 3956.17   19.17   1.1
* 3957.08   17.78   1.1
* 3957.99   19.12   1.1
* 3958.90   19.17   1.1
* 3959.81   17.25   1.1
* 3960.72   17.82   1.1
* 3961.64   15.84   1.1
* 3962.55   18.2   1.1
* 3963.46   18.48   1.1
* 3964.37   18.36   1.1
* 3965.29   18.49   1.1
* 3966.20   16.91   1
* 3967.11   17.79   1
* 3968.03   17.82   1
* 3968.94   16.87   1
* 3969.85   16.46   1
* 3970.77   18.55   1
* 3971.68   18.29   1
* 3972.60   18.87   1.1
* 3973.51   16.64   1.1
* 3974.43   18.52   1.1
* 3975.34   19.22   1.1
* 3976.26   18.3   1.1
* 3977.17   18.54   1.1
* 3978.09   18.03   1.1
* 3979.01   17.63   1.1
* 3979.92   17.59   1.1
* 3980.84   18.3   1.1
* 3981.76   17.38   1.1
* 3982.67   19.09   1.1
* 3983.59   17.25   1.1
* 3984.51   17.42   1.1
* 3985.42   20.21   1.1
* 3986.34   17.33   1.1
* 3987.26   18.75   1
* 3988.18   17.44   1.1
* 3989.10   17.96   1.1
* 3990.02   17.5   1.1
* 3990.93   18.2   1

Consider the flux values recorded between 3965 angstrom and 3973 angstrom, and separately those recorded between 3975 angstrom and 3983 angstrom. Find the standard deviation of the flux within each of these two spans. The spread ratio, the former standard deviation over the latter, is 1.32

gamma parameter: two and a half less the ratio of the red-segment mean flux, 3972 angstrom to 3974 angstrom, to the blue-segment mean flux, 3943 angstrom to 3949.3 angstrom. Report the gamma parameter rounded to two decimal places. 1.54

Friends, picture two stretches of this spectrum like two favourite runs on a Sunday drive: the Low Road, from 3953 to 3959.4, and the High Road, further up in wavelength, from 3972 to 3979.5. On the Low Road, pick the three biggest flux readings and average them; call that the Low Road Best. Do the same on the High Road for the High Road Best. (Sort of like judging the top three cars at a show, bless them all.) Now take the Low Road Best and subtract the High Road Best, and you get 0.5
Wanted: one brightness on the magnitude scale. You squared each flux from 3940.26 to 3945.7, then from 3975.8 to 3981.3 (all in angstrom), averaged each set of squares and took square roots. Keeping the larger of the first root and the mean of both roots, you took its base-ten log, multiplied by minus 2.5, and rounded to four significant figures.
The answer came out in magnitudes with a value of -3.178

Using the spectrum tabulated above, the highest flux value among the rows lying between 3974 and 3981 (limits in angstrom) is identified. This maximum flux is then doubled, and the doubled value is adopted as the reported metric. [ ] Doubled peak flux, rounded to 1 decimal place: 38.4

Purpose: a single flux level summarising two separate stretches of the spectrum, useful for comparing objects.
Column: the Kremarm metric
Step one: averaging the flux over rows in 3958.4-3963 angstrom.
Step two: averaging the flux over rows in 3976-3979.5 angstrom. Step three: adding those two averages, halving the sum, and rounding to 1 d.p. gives 17.9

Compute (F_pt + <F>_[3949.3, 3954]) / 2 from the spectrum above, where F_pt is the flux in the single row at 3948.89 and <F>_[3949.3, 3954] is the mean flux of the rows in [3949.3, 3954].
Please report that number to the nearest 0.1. 18.6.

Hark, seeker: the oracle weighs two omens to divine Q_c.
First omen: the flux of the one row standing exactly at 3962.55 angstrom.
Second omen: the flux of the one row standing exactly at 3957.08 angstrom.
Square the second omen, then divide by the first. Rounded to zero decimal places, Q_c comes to 17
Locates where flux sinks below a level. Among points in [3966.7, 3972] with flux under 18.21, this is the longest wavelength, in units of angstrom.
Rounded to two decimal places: 3969.85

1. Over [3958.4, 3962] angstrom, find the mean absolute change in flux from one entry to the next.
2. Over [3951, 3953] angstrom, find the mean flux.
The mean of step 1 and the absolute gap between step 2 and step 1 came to 9.41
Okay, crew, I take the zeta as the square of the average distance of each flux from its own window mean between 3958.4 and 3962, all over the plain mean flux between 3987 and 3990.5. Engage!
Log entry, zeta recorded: 0.053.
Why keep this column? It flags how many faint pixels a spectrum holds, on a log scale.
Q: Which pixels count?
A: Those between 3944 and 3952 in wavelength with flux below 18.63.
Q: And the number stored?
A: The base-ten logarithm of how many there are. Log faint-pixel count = 0.30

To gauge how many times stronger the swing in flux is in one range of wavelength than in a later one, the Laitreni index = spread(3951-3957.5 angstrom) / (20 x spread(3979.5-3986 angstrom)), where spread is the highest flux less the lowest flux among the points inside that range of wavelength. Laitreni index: 0.056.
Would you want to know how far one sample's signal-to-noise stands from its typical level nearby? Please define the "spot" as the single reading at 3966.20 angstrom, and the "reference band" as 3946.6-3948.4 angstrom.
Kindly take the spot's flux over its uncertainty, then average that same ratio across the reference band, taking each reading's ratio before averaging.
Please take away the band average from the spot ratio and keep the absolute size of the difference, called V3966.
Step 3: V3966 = 2.0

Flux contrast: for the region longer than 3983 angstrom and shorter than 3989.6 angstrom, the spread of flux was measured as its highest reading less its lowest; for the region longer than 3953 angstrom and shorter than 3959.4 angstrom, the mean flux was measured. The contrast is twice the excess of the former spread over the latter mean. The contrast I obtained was -30.9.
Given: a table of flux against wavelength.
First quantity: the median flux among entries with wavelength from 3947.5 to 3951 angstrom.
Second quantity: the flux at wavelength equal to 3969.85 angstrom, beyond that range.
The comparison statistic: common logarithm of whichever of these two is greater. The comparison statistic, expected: 1.28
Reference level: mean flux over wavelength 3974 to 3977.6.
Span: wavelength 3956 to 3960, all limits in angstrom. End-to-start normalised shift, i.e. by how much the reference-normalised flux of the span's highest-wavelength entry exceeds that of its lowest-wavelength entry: -0.10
